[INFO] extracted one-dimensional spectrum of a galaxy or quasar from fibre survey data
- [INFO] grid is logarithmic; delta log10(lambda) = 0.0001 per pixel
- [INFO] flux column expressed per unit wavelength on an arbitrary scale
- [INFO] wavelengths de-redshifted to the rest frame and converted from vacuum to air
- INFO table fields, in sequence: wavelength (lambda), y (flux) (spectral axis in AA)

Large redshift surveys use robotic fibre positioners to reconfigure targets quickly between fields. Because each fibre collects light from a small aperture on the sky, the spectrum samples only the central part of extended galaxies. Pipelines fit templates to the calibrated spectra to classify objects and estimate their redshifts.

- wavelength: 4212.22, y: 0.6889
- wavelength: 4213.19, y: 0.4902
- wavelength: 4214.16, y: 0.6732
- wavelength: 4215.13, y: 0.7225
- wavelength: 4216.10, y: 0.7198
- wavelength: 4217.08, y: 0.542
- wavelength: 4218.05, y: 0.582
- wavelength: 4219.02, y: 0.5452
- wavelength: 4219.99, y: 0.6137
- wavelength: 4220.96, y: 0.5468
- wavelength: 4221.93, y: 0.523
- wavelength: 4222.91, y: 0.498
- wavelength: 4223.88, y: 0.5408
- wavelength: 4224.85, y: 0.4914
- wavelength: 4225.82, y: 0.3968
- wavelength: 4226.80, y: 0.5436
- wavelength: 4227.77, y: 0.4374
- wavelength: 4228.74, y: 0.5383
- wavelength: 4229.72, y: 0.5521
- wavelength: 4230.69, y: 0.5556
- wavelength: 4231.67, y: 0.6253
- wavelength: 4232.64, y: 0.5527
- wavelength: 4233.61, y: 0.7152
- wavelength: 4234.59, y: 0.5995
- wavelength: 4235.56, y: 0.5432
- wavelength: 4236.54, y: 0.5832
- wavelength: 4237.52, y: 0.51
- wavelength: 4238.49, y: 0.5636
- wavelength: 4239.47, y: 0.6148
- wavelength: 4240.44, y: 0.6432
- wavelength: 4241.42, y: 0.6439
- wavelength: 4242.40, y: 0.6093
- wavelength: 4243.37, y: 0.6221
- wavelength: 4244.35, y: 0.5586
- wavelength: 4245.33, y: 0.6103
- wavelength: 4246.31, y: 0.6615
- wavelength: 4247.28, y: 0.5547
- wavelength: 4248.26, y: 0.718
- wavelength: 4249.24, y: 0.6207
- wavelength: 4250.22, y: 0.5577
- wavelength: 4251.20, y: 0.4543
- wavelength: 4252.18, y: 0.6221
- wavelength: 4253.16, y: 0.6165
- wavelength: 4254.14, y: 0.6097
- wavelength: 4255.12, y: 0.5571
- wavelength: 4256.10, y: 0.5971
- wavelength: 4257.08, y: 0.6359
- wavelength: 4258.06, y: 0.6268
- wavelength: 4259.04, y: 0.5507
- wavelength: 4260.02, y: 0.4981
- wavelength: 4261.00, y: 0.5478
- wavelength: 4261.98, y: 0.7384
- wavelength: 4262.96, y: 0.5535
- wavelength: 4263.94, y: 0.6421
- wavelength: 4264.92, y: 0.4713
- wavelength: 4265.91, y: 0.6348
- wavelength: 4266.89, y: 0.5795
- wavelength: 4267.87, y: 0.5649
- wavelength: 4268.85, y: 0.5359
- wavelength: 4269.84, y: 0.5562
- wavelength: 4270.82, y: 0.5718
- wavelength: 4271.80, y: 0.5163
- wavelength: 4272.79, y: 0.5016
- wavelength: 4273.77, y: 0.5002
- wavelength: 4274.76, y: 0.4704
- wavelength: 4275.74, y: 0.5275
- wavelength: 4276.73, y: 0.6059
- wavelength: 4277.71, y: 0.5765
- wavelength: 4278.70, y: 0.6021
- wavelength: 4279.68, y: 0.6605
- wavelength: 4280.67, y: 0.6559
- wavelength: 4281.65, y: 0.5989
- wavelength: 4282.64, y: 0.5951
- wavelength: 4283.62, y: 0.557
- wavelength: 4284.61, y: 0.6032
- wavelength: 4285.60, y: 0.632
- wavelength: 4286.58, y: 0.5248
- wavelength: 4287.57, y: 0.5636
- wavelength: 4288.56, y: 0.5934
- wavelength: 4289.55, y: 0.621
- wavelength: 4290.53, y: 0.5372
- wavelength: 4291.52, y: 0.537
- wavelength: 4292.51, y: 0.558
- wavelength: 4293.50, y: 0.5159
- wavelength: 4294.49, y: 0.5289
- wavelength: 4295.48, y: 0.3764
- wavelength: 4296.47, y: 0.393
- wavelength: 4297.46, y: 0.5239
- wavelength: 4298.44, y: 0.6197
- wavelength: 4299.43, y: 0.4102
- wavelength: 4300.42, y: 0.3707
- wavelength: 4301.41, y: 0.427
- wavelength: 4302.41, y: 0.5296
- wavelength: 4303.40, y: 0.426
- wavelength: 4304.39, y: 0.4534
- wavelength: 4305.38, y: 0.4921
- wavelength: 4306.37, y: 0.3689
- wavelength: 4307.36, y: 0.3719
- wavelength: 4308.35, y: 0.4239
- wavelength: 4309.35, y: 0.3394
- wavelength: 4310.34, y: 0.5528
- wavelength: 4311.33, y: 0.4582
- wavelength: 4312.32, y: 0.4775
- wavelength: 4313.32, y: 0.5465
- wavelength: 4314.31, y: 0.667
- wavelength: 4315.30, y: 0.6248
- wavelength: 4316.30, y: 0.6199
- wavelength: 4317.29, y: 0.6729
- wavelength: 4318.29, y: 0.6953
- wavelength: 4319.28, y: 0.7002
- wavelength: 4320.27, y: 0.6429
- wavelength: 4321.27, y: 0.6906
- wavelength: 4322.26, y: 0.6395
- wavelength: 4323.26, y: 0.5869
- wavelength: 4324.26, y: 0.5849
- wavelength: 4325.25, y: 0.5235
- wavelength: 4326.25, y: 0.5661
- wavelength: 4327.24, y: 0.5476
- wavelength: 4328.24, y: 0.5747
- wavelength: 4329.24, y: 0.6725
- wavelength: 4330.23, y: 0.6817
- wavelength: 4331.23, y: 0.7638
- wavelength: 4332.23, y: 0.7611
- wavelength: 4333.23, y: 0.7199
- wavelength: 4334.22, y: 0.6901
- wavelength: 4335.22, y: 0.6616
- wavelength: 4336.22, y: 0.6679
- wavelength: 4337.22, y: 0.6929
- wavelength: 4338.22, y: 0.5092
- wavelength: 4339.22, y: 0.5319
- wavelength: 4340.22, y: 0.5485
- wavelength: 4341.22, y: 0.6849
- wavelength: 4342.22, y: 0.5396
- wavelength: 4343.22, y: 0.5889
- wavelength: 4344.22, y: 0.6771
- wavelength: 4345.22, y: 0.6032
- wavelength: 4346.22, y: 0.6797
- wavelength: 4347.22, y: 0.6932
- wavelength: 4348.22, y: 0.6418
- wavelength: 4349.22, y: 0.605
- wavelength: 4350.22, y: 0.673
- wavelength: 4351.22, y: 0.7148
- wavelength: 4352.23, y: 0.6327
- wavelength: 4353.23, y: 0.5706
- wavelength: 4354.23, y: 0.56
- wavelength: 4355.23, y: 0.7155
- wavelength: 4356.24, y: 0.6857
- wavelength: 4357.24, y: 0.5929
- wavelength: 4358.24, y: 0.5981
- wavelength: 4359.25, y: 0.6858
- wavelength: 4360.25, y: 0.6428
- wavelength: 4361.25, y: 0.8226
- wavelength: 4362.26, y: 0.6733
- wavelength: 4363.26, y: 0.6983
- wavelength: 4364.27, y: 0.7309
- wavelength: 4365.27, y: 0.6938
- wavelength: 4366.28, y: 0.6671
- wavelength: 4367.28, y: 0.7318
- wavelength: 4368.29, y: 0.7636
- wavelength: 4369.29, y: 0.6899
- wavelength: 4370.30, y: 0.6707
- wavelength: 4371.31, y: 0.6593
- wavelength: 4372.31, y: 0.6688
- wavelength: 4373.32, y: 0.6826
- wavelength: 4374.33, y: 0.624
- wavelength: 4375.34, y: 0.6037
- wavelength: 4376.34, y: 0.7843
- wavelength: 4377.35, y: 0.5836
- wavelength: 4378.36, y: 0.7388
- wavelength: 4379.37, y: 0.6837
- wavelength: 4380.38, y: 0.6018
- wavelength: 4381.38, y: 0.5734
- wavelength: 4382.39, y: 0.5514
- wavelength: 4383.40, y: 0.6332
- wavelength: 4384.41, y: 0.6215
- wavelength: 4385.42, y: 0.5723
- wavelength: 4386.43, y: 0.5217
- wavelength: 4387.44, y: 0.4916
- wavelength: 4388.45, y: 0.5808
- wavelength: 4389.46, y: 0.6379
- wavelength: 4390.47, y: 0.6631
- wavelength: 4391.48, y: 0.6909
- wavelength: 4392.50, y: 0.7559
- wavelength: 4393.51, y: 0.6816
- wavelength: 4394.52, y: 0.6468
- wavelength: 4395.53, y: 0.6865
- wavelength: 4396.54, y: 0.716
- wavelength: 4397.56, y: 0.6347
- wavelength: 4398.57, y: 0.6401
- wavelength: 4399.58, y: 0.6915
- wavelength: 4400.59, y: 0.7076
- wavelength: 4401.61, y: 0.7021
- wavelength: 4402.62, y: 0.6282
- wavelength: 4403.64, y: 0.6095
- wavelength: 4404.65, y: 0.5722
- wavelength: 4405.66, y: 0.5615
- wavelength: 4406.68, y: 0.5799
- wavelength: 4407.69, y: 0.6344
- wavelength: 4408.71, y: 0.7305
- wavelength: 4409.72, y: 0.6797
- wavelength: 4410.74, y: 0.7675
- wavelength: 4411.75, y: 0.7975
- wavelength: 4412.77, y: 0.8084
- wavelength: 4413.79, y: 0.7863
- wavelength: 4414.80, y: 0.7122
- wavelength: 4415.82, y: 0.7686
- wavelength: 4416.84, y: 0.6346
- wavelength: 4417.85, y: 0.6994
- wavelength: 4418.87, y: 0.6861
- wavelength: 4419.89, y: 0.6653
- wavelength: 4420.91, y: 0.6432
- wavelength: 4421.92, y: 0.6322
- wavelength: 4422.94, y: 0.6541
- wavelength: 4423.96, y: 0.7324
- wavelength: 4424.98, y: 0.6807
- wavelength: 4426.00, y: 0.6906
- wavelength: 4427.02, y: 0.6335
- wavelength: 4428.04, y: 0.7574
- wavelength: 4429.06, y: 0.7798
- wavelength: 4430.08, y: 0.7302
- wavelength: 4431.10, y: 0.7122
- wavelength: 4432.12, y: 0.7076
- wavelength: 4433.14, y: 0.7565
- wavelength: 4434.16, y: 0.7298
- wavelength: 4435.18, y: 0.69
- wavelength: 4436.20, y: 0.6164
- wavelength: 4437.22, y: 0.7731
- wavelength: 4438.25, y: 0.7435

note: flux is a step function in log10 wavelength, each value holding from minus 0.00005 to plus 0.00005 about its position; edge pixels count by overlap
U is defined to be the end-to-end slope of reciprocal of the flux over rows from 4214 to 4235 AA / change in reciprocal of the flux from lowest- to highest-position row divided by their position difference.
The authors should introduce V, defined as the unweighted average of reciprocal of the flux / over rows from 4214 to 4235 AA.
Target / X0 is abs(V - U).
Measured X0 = 1.79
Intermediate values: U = 0.009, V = 1.80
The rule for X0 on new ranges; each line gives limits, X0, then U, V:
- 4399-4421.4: 1.47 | 0.005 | 1.48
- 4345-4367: 1.53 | -0.008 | 1.52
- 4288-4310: 2.12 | 0.061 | 2.18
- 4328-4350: 1.57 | -0.004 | 1.57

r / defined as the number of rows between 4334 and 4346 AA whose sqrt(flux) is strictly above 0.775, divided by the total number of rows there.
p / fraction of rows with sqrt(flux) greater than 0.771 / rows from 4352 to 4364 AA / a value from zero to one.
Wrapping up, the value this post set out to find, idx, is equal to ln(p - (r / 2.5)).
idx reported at -0.7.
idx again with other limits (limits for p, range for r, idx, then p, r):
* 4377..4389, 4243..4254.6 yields -1.9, 0.42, 0.67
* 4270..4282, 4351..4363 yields -1.9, 0.42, 0.67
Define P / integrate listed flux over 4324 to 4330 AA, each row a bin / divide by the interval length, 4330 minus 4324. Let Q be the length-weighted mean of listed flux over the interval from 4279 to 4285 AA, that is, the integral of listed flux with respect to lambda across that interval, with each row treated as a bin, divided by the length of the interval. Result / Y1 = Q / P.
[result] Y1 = 1.05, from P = 0.58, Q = 0.61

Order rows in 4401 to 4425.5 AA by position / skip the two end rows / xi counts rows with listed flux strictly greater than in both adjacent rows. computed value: 5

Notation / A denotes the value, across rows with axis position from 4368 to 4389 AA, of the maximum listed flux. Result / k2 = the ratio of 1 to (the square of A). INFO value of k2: 1.6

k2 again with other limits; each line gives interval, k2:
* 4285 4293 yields 2.5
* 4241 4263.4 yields 1.8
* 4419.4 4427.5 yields 1.9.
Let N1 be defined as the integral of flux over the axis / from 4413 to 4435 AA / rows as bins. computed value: 16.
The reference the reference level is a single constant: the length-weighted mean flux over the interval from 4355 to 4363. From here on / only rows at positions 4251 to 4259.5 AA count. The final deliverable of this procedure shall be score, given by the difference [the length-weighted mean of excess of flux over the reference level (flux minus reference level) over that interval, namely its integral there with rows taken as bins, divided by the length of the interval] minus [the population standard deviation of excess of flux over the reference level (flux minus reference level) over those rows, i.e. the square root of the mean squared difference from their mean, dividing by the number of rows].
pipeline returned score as -0.140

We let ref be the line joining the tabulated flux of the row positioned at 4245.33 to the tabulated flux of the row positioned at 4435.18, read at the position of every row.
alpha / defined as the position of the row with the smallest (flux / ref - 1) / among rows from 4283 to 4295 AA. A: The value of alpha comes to 4293.50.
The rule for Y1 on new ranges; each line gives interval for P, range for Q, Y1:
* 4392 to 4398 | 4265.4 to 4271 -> 0.83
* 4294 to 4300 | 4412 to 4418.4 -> 1.55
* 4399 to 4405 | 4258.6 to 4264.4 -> 0.90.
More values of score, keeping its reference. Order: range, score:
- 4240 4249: -0.100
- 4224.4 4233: -0.220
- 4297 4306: -0.278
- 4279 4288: -0.120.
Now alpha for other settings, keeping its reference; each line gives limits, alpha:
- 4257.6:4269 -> 4264.92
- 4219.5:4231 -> 4225.82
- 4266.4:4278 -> 4274.76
